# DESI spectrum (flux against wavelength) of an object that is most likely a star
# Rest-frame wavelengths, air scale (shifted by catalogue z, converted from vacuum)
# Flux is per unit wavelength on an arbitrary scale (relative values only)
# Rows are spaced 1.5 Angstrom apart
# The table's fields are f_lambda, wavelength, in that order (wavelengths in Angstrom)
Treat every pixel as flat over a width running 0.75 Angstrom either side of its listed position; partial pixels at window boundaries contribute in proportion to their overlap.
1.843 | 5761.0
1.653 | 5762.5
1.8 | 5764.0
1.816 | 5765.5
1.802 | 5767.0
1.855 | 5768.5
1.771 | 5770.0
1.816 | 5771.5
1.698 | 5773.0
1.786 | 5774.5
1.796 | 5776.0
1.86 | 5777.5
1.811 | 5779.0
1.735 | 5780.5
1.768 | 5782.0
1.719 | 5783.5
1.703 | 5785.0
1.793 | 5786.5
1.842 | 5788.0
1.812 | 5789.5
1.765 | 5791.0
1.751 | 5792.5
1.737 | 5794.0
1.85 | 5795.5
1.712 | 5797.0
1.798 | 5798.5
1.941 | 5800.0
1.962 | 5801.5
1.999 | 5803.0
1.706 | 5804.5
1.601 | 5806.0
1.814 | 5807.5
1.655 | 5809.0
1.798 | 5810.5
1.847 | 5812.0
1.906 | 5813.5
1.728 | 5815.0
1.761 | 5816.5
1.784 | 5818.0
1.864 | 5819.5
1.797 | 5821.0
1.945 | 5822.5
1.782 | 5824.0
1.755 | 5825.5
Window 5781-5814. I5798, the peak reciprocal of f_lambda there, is 0.625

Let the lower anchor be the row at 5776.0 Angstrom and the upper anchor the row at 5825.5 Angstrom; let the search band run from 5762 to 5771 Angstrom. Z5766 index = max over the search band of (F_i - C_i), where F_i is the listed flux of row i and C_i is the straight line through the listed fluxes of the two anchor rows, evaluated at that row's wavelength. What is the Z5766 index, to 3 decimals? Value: 0.053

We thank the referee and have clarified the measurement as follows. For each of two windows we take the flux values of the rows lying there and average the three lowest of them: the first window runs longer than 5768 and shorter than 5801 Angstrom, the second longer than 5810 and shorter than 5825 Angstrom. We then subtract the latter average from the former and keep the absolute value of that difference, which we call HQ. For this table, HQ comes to 0.053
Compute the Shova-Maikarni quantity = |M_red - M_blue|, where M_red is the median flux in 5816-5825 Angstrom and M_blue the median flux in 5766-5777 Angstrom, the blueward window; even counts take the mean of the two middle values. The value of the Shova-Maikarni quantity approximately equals 0.01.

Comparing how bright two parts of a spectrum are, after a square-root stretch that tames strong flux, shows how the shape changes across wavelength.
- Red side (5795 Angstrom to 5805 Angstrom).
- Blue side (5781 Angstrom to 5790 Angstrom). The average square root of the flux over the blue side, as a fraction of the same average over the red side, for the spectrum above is 0.98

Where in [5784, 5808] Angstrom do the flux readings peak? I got 5803.0 Angstrom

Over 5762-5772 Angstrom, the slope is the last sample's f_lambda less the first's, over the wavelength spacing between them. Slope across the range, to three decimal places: 0.018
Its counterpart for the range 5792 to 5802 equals 0.023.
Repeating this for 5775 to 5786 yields -0.010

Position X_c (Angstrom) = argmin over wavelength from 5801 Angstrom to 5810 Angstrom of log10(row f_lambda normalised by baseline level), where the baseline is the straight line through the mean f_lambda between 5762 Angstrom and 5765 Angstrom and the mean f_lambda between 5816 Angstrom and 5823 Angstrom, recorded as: 5806.0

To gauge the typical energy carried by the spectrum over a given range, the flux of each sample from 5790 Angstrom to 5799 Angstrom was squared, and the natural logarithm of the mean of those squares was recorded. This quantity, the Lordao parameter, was 1.14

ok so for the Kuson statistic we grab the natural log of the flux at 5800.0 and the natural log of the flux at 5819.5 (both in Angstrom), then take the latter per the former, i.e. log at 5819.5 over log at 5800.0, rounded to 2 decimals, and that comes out 0.94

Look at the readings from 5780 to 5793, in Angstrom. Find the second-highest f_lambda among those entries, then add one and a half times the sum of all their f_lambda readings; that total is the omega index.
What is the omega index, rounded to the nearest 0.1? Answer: 25.6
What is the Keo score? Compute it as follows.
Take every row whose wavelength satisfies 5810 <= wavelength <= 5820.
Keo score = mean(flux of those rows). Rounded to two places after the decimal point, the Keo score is 1.81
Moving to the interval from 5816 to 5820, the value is 1.80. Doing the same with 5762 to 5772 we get 1.79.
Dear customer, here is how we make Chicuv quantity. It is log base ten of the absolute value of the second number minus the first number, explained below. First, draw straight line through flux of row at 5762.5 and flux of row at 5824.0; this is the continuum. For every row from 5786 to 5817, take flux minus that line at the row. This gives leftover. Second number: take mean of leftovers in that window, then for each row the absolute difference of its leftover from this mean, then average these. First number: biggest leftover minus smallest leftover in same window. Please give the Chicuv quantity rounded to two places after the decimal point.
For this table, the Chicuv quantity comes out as -0.49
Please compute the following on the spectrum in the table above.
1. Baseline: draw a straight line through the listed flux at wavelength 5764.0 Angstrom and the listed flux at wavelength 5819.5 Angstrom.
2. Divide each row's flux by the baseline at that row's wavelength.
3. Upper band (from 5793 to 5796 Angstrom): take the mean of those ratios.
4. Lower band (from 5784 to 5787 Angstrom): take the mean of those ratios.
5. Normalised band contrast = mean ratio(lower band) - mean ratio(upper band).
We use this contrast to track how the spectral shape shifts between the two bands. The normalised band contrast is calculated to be -0.02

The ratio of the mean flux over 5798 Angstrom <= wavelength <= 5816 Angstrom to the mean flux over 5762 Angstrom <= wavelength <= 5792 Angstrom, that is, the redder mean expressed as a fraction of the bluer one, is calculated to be 1.02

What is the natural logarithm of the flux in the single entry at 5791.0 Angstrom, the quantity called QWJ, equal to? 0.568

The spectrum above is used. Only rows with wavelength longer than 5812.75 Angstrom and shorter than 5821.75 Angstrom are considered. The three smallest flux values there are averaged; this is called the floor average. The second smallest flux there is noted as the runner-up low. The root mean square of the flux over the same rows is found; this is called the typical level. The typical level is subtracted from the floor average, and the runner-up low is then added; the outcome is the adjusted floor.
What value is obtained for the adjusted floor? 1.71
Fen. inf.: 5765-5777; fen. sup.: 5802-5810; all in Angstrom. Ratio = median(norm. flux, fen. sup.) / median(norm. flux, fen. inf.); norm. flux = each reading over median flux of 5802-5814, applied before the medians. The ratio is 0.95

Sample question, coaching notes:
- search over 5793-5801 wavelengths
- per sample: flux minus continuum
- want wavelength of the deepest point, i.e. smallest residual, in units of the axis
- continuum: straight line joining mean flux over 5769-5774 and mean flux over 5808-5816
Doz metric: 5797.0 Angstrom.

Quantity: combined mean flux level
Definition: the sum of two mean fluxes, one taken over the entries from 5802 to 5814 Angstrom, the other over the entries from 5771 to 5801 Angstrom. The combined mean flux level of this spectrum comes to 3.58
